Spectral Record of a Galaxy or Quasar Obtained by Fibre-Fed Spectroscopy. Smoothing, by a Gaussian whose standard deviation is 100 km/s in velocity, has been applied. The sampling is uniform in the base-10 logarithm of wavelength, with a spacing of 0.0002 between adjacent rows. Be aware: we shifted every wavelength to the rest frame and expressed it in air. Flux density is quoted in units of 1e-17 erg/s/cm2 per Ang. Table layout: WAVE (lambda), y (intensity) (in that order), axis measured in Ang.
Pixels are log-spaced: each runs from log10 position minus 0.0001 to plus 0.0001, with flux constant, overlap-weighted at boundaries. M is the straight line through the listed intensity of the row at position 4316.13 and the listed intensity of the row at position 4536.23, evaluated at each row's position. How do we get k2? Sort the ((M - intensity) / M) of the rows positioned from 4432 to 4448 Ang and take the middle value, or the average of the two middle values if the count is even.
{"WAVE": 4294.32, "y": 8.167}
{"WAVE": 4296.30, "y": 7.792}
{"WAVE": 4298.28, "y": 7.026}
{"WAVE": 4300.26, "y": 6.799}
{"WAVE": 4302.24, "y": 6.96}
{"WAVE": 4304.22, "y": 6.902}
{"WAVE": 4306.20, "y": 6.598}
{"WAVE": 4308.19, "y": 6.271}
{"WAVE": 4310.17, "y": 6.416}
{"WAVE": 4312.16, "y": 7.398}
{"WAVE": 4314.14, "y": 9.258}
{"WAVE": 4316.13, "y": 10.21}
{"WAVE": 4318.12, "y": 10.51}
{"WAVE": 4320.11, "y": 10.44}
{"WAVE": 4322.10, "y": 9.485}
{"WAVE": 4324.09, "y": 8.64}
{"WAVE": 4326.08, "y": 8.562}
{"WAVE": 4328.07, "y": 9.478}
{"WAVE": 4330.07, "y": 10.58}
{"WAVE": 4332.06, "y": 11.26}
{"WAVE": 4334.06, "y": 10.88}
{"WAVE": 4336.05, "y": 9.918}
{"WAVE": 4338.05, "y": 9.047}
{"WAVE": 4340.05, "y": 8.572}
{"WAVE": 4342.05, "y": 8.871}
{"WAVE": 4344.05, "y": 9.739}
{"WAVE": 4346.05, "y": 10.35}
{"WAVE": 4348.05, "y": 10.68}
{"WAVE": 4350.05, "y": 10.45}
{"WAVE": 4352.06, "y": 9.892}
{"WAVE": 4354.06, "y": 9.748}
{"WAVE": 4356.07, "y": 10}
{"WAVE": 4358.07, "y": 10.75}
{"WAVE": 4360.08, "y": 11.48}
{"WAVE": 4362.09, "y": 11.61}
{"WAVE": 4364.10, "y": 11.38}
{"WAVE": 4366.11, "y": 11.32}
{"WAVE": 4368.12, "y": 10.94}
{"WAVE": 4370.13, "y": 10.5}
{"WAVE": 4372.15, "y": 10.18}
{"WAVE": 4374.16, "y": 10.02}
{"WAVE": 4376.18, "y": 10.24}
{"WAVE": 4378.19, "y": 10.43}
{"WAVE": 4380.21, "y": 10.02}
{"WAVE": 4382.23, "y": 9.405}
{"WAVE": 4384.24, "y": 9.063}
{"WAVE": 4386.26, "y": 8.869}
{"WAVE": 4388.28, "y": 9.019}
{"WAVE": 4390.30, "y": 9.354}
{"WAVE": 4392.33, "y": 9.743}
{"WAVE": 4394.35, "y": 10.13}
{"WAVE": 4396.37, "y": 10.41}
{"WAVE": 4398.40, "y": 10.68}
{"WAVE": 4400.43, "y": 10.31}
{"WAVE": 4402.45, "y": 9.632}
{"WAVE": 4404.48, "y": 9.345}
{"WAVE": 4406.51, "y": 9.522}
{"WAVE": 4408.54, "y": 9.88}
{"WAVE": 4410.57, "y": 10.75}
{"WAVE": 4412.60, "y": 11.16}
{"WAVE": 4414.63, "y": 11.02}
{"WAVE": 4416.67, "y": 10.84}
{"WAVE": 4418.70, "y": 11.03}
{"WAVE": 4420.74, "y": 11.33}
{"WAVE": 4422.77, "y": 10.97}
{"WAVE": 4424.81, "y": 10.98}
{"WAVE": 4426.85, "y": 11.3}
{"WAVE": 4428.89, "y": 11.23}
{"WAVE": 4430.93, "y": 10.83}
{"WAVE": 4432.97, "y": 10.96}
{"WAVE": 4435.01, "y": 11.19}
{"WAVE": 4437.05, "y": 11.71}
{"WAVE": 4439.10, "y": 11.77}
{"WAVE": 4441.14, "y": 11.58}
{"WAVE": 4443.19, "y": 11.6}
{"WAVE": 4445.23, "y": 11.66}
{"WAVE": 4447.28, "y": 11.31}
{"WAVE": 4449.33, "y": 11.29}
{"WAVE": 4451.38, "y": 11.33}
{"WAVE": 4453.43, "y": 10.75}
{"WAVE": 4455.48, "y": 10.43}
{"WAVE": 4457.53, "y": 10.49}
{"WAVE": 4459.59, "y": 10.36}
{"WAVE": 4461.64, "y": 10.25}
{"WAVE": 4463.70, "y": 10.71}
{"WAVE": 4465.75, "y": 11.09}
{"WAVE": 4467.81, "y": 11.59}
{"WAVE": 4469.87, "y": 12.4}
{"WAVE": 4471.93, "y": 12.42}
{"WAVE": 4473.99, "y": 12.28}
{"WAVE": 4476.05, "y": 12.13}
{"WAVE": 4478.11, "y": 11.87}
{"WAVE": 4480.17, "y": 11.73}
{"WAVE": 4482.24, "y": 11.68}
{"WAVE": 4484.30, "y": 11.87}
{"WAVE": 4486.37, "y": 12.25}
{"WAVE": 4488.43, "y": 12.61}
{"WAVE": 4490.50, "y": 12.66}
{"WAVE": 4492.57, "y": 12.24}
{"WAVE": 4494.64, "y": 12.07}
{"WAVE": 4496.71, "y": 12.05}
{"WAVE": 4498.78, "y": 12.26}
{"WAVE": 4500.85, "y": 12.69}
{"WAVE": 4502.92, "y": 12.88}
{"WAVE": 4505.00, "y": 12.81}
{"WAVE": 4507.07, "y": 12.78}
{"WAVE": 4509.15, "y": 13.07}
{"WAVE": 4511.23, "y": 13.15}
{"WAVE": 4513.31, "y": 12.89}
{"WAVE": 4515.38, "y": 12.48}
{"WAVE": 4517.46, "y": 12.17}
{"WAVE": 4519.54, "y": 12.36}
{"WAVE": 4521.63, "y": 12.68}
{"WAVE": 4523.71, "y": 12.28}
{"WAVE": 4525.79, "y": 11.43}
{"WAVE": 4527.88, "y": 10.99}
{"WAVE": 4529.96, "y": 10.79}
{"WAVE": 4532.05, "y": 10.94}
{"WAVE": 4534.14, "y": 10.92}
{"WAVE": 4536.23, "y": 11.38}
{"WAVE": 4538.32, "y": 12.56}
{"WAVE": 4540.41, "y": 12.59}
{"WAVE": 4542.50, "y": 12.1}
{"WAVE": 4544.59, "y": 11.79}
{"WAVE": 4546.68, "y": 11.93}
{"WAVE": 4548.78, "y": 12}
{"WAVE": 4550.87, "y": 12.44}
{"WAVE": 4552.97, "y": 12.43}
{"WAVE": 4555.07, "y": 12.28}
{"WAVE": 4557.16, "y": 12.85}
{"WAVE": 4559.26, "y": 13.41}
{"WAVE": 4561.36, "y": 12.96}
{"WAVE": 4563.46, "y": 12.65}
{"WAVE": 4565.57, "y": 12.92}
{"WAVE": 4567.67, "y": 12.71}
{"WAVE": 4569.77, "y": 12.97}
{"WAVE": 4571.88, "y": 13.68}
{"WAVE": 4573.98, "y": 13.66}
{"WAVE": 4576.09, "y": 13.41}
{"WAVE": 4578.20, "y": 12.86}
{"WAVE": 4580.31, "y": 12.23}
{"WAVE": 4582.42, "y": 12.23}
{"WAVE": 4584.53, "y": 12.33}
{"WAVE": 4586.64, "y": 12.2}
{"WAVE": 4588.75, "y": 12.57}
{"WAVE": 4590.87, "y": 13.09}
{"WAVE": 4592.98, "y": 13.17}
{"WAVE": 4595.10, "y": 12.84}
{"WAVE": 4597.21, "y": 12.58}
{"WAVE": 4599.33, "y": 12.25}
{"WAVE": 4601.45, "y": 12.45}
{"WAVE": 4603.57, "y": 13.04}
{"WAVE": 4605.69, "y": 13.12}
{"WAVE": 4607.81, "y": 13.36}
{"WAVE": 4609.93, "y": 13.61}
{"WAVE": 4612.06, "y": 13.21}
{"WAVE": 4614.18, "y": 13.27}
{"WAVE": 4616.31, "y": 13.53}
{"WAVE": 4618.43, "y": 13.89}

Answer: -0.07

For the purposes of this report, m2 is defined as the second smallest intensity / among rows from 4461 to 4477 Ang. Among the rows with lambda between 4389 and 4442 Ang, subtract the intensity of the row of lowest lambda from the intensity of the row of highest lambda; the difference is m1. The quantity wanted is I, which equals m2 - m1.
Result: 8.5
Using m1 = 2.2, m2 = 10.71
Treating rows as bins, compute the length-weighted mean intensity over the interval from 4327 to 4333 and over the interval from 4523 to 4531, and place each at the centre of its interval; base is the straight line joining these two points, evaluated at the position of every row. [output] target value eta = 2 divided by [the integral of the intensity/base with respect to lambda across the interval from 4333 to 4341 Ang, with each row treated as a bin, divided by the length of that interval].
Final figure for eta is 2.17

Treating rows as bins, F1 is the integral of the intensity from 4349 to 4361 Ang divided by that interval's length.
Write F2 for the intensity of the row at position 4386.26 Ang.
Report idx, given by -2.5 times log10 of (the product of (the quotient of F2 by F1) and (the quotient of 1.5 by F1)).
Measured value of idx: 2.27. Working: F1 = 10.4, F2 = 8.869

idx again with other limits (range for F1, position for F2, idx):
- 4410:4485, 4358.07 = 2.25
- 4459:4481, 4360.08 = 2.22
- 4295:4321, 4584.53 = 1.32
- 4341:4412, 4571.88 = 1.75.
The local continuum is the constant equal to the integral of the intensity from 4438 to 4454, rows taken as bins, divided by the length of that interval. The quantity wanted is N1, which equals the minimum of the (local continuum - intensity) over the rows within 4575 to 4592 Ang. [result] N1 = -2.0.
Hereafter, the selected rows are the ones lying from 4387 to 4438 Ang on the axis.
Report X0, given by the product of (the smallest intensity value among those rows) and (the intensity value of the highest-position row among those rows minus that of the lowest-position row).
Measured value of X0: 24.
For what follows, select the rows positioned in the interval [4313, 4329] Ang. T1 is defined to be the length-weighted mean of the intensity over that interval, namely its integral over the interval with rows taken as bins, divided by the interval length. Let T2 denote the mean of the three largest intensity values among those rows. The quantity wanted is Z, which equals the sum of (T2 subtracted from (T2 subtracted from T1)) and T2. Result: -0.8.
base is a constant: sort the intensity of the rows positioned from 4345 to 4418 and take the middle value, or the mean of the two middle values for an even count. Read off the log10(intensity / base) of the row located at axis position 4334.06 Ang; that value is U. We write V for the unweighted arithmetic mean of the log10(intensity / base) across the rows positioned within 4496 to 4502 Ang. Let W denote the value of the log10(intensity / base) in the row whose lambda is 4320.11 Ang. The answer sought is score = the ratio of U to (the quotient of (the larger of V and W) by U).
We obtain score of 0.01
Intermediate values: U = 0.025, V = 0.08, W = 0.007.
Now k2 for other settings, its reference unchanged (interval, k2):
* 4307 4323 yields 0.08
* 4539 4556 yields -0.06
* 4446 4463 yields 0.03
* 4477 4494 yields -0.09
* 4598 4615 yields -0.12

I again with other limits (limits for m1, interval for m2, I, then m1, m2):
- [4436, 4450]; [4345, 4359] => 10.3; -0.4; 9.892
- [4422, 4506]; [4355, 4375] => 8.2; 1.8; 10.02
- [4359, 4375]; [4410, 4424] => 12.3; -1.5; 10.84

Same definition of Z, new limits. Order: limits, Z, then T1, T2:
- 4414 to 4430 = -0.2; 11.1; 11.3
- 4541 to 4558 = -0.3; 12.2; 12.6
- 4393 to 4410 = -0.5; 10.0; 10.5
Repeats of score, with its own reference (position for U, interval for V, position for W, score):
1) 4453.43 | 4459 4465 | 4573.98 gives 0.00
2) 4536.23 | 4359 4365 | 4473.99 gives 0.03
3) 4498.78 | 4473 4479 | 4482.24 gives 0.08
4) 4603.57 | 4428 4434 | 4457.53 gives 0.36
